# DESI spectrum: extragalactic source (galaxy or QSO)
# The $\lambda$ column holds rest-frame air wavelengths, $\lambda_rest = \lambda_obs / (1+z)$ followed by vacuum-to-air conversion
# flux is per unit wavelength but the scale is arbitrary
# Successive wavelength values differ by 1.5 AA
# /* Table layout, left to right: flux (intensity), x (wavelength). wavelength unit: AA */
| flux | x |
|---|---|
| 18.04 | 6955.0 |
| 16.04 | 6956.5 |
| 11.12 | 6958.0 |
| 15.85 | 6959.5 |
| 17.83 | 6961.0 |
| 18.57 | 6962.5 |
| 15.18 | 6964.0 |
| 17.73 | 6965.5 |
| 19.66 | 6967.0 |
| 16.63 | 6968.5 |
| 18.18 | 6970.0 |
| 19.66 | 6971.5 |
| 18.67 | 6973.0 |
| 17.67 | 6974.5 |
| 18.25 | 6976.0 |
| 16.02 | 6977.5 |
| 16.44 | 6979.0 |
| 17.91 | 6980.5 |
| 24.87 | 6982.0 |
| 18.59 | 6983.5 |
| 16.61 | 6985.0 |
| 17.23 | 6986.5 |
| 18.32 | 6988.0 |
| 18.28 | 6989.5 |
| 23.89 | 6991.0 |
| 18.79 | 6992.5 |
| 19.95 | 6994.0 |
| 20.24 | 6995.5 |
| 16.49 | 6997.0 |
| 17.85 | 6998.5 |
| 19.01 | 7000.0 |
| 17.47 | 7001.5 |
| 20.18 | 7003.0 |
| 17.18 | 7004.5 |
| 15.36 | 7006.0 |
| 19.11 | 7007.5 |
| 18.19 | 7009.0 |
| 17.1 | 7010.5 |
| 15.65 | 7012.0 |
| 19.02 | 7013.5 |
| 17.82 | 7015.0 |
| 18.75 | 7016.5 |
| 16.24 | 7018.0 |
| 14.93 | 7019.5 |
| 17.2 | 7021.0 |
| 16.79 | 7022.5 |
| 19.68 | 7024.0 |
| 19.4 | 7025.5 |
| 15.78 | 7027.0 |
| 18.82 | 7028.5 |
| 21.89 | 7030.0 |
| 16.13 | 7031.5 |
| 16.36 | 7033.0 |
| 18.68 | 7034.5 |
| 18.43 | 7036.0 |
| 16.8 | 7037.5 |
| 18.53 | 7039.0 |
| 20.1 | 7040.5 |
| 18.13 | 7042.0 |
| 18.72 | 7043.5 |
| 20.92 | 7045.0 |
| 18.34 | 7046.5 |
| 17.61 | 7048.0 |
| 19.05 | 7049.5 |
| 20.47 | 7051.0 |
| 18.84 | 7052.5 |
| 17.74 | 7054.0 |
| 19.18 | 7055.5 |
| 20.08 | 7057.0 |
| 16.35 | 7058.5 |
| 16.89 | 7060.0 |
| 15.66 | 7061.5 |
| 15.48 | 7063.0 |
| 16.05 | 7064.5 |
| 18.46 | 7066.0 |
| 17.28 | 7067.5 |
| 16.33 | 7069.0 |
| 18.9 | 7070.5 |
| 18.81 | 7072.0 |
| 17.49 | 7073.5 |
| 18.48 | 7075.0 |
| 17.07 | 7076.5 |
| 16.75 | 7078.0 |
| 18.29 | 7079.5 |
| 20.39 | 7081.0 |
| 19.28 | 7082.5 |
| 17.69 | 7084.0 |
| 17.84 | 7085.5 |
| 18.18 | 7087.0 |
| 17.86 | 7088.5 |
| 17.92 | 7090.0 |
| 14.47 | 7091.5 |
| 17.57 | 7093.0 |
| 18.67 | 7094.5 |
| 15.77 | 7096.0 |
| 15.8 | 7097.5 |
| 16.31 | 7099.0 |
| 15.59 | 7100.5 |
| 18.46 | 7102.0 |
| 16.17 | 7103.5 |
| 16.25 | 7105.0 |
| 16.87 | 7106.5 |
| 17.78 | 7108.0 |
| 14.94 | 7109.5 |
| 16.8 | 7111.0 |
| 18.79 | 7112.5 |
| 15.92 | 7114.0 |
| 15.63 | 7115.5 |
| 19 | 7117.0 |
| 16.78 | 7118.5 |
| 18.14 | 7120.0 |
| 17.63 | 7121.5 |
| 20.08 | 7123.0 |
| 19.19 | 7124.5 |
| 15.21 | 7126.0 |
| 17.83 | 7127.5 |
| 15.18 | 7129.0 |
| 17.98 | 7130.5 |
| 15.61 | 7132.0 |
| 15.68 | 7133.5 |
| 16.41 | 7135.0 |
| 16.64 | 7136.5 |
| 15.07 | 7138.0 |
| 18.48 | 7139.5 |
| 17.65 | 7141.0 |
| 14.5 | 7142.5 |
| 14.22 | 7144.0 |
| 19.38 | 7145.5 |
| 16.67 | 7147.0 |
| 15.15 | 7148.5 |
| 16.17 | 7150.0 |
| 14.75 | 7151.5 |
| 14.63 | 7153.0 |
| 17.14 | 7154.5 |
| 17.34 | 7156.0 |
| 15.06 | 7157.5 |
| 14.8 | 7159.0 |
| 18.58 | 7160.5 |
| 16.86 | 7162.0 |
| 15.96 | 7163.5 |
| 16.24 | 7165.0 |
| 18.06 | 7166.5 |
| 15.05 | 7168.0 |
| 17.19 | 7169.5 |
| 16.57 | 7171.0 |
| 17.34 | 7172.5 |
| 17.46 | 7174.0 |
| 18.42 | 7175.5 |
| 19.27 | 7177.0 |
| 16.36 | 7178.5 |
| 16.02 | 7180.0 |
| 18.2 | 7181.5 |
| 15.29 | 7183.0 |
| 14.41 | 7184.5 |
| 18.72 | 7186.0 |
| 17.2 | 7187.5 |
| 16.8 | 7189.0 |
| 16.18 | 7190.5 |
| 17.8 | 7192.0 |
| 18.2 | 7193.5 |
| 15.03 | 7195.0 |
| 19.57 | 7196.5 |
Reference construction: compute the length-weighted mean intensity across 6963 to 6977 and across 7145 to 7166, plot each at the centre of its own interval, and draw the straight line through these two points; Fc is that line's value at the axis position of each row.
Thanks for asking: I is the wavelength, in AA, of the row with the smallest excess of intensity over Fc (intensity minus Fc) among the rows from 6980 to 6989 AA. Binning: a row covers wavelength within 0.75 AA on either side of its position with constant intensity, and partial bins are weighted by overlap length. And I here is 6985.0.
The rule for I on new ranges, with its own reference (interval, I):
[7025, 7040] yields 7027.0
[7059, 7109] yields 7091.5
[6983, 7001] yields 6997.0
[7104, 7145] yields 7144.0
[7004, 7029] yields 7019.5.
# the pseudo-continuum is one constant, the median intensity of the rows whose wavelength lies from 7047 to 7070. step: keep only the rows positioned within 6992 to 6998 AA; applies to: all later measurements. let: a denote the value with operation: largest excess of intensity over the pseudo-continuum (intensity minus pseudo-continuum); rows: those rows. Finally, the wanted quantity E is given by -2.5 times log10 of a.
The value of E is -1.0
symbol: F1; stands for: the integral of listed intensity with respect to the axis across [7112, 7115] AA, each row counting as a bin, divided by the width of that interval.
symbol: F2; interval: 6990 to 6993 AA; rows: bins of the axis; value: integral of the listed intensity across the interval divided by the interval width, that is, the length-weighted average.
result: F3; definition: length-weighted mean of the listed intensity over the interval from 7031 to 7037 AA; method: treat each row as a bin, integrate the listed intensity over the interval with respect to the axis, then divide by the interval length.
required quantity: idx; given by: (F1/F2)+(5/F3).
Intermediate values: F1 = 17.1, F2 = 21.3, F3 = 17.4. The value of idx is 1.09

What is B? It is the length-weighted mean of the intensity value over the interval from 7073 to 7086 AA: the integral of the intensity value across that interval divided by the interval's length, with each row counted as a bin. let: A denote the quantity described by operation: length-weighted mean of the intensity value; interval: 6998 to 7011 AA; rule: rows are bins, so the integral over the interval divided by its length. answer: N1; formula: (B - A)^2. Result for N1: 0.0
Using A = 18.0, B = 18.2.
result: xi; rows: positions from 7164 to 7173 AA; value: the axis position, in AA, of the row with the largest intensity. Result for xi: 7166.5 AA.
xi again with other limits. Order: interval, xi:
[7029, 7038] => 7030.0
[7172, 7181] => 7177.0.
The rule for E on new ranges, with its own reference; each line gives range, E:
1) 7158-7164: 0.0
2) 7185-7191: -0.1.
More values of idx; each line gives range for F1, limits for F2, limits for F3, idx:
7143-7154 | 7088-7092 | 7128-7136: 1.25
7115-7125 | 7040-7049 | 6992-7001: 1.22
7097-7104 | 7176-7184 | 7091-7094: 1.28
